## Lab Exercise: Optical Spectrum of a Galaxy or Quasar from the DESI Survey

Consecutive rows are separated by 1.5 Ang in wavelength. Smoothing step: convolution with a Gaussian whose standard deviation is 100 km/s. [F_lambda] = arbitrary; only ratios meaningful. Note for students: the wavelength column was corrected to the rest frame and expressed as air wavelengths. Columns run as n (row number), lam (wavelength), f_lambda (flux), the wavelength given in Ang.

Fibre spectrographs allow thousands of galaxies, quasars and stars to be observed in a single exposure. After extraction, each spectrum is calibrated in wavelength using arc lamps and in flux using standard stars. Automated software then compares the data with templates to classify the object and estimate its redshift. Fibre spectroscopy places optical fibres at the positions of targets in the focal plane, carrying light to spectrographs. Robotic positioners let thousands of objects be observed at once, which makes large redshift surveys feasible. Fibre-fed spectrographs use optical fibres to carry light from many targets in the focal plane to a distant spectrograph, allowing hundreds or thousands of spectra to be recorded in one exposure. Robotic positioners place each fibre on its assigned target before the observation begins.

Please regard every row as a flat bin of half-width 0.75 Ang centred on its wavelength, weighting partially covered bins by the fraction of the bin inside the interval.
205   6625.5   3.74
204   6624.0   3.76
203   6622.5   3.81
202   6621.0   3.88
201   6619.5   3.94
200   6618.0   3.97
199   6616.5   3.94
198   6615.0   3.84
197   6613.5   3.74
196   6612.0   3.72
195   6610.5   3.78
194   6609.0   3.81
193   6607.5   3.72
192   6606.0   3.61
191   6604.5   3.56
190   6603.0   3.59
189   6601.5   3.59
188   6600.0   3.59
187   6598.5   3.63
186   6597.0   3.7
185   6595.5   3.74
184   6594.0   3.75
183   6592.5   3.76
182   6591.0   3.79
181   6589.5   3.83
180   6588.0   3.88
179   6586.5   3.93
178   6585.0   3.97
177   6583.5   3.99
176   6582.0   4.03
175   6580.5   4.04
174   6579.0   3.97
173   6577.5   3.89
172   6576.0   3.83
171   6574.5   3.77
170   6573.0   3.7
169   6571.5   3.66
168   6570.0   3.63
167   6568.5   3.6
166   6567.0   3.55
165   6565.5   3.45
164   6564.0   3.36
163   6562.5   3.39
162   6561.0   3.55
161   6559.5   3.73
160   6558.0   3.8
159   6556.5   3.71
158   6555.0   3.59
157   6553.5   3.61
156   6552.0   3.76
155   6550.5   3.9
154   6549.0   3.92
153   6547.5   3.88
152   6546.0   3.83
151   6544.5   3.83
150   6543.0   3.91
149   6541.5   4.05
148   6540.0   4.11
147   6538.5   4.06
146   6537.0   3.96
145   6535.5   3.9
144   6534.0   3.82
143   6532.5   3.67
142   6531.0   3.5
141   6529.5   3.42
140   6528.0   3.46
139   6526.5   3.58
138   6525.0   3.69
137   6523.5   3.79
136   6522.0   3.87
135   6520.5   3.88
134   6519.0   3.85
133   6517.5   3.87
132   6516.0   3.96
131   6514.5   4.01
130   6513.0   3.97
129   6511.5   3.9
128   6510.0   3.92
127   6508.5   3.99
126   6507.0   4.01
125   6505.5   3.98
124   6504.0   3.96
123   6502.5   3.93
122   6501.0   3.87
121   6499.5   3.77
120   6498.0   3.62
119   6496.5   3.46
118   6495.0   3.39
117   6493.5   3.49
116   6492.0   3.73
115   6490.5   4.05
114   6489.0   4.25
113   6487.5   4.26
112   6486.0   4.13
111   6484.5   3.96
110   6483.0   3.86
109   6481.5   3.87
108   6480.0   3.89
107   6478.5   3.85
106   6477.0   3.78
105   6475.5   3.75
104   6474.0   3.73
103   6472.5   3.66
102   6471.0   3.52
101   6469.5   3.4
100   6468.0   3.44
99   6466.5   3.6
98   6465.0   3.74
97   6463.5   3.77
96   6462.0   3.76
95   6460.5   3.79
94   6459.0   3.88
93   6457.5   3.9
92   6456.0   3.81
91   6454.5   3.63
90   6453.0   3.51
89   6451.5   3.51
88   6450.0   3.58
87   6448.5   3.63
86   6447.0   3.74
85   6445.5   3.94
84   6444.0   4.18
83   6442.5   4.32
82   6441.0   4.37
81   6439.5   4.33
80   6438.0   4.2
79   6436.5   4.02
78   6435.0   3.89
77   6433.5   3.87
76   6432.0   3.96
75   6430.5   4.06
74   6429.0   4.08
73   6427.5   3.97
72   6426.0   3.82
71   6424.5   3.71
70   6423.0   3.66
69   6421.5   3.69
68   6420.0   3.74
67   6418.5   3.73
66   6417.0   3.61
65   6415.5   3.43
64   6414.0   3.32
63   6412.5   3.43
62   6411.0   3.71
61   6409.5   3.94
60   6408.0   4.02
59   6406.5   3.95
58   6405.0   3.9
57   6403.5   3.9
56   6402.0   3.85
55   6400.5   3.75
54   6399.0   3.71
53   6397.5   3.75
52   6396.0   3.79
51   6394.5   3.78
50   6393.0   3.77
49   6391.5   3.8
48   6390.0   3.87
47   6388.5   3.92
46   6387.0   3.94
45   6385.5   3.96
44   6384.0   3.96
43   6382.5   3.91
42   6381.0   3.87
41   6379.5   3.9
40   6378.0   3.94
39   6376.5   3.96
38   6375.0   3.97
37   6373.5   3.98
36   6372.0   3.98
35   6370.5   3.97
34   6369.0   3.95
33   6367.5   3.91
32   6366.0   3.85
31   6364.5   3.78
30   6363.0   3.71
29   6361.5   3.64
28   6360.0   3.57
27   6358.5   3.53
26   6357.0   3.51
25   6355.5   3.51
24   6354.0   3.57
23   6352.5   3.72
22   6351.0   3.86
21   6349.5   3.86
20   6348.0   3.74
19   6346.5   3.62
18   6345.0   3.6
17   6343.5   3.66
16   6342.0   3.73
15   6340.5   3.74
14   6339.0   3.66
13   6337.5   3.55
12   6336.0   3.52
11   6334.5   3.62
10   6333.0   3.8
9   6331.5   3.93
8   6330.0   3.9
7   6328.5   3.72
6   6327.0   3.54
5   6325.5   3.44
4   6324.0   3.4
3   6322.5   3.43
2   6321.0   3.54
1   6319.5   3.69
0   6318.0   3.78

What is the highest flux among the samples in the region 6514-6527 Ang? 4.01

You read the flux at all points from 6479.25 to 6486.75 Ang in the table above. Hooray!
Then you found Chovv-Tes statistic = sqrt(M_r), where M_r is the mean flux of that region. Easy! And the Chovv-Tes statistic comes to 1.99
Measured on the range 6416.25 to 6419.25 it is 1.92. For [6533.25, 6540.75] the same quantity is 1.99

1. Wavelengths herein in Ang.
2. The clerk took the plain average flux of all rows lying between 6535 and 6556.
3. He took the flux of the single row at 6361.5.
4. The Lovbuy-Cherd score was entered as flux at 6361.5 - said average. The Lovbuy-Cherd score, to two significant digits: -0.24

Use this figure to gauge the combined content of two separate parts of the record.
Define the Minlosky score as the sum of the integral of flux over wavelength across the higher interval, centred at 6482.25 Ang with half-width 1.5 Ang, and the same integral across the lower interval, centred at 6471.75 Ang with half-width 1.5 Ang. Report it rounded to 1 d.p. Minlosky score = 22.4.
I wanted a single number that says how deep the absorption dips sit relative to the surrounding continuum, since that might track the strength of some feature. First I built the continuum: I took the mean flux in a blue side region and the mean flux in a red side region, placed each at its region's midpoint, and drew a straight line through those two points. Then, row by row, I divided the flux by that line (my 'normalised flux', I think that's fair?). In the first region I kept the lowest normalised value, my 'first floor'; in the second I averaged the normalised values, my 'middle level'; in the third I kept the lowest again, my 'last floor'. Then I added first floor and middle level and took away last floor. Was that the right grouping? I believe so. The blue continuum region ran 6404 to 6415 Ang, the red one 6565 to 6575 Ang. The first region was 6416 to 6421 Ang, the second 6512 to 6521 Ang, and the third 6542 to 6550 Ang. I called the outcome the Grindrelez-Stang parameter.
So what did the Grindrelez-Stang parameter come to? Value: 0.98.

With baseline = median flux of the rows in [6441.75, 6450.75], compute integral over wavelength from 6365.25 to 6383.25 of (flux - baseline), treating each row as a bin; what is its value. 2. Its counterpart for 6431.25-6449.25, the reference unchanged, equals 4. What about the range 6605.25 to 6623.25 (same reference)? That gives 0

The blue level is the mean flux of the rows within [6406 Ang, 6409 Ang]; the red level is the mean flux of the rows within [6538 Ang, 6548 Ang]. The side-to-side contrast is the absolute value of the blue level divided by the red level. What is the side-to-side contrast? 1.01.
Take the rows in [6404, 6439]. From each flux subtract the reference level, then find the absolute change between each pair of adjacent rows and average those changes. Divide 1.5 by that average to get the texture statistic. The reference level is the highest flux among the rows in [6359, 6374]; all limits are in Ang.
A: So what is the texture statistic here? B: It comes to 14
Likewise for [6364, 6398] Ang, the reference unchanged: 51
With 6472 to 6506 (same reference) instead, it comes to 16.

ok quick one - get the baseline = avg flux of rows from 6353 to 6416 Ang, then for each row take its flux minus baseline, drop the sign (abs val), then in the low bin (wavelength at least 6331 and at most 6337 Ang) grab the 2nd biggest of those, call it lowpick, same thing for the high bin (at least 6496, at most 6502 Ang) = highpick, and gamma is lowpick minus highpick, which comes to 0.00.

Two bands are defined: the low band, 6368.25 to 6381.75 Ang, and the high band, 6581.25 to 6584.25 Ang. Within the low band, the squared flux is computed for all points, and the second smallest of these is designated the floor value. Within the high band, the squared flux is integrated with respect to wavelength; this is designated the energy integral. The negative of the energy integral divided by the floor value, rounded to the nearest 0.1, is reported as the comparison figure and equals -3.2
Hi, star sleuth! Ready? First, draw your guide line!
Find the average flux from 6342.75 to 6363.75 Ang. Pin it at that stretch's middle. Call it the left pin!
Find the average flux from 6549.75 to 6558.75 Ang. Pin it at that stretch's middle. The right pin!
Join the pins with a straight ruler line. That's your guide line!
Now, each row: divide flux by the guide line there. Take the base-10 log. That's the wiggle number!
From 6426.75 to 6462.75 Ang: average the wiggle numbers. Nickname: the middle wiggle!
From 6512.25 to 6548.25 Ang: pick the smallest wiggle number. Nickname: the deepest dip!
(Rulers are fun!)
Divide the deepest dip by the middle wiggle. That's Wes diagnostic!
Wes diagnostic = -1.44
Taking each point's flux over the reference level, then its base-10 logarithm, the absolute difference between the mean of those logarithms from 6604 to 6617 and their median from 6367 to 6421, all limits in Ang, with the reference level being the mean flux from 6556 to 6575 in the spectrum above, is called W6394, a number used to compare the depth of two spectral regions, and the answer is 0.018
